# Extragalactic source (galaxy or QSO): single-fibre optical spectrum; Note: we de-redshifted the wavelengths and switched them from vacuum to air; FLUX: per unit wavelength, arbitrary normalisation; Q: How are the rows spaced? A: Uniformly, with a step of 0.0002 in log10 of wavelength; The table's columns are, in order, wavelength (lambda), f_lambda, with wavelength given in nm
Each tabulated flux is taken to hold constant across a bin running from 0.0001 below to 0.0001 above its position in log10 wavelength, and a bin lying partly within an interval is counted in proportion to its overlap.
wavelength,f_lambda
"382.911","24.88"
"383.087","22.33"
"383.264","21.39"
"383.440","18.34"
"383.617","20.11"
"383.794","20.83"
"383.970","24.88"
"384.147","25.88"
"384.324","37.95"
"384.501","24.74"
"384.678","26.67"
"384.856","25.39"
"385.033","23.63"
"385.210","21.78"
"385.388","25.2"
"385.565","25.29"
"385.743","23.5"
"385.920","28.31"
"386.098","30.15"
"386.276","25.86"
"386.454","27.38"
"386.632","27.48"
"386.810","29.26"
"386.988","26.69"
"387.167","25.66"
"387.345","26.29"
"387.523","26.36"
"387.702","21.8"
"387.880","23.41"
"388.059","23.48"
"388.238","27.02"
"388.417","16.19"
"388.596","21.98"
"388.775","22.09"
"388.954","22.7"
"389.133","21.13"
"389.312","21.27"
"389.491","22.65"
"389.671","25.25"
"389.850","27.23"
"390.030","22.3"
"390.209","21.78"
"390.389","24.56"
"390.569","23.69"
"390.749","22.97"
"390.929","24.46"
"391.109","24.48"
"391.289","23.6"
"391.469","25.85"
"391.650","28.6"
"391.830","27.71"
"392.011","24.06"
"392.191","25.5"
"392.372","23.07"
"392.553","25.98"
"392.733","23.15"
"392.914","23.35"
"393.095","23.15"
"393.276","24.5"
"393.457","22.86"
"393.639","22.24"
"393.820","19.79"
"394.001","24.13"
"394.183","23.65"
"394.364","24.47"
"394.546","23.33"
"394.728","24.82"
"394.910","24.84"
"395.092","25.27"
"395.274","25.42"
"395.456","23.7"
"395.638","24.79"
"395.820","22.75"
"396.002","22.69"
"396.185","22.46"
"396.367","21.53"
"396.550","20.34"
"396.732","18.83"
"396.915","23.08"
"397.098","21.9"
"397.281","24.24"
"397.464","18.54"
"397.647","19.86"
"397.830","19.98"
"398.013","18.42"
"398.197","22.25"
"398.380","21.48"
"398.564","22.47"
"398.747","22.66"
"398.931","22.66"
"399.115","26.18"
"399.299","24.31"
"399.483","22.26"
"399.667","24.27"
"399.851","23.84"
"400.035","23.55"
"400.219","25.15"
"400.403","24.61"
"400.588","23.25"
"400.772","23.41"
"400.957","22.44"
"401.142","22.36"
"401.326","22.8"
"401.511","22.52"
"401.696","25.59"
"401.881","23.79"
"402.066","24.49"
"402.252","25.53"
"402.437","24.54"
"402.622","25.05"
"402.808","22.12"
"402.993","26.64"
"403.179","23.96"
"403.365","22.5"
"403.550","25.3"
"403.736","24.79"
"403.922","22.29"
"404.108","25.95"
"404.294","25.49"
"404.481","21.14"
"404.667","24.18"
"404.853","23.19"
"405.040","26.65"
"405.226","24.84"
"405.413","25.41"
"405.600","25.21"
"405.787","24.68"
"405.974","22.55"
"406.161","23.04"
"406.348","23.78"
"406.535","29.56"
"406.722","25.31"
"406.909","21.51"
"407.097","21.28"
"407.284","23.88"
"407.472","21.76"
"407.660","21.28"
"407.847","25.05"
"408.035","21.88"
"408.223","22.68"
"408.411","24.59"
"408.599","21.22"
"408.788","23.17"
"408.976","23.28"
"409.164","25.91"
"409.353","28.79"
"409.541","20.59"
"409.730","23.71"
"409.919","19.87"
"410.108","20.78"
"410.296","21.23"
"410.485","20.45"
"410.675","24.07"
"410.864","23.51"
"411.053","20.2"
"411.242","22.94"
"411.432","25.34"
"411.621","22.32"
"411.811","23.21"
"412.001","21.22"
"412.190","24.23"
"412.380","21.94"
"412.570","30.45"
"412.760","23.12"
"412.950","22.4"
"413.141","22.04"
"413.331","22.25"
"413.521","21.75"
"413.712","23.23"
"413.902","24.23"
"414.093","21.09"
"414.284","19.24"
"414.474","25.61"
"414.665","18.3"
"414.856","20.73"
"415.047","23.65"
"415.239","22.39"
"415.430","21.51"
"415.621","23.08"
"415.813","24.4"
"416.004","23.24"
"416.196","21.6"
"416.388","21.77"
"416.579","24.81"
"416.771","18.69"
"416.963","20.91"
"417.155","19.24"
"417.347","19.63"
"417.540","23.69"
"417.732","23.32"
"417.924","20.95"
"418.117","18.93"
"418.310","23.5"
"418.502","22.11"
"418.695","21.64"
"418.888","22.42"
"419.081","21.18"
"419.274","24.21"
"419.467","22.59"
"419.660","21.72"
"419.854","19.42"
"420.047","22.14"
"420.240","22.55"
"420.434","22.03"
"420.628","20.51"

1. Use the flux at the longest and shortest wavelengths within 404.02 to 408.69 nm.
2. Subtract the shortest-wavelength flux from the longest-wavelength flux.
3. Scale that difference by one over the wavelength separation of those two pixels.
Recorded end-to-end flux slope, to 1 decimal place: -1.1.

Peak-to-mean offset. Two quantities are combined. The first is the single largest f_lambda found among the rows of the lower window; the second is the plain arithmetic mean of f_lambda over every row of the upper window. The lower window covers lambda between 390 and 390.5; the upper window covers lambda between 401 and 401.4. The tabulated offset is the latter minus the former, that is -2.0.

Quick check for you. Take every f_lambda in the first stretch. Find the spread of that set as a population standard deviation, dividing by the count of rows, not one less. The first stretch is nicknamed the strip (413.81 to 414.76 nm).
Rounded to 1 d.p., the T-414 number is 2.8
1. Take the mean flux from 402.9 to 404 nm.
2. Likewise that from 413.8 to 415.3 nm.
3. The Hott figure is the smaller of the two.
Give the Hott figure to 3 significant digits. 21.9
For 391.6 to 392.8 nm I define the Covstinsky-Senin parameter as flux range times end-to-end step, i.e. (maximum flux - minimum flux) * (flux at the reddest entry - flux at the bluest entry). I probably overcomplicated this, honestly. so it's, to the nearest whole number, -30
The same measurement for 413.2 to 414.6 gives 21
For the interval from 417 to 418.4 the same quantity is 20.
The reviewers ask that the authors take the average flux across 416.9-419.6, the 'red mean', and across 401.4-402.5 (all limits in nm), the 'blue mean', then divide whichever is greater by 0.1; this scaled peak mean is 244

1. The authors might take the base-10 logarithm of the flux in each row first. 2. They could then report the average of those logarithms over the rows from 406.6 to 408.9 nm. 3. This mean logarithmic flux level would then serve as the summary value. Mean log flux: 1.36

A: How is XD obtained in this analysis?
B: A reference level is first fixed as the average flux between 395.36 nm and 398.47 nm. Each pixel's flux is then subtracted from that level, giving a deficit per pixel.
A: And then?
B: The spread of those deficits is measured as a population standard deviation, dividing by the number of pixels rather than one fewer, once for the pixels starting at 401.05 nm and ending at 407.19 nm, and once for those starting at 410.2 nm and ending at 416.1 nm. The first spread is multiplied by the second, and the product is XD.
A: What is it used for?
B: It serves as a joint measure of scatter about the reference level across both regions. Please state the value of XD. 3.9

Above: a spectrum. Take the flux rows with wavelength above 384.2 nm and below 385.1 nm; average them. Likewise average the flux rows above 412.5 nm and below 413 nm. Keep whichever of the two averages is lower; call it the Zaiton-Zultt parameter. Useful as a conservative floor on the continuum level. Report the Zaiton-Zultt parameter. 25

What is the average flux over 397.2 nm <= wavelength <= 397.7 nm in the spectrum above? 20.9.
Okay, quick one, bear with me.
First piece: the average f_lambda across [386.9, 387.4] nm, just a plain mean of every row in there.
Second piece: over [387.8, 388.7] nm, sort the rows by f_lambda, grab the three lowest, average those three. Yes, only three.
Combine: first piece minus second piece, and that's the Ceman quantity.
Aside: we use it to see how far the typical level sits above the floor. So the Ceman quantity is 5.7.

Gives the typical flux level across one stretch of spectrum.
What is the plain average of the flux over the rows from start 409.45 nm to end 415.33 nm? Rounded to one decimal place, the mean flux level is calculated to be 22.5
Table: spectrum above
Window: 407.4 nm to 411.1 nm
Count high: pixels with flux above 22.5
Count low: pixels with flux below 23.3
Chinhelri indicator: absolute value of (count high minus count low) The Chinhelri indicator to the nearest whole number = 3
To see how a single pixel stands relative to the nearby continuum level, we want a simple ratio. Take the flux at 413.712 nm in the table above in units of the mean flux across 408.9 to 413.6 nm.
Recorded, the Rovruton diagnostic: 1.01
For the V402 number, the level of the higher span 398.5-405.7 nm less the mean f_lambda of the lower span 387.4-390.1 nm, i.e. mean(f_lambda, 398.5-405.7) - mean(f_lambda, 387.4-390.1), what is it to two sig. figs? 1.0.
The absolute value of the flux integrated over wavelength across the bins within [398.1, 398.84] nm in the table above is 16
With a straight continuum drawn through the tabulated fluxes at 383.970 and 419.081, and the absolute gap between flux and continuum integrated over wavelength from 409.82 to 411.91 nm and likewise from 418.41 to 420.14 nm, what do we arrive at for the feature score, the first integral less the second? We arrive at 1.3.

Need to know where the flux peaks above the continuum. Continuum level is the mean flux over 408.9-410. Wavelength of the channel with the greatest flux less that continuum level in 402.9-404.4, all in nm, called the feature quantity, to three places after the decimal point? 402.993 nm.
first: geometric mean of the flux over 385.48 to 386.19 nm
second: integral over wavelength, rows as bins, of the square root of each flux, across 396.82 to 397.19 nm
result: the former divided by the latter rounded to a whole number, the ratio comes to 15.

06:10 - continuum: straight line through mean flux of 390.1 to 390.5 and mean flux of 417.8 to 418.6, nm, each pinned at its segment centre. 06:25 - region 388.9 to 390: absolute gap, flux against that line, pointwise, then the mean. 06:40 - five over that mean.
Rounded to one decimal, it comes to 2.7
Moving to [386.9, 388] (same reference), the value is 2.3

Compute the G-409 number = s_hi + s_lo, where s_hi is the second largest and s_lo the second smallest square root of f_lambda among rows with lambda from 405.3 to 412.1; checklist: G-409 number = 9.9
